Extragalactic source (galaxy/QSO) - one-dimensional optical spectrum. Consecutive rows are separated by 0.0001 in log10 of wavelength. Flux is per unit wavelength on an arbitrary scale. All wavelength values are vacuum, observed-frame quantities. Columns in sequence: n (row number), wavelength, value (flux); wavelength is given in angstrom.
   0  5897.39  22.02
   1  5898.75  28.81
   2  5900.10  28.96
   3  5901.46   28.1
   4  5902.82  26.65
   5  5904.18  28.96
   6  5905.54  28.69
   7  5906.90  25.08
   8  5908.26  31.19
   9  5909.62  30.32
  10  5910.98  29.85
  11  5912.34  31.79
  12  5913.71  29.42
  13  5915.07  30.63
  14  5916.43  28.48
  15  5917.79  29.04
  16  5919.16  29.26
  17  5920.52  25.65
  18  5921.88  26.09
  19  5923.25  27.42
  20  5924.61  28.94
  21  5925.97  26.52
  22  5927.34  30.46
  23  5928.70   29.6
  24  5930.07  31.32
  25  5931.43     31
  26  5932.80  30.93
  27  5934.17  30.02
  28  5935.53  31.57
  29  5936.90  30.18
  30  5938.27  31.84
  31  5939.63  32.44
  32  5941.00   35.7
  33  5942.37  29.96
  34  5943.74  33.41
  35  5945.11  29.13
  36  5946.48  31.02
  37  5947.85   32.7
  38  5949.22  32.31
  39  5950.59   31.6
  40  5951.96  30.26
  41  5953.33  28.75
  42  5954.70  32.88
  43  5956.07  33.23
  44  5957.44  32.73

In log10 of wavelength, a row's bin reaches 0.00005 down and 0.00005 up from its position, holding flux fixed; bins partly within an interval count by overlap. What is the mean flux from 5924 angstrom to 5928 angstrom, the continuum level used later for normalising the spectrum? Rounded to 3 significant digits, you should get 28.6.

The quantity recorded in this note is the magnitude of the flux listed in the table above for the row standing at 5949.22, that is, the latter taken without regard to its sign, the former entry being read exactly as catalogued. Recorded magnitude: 32.3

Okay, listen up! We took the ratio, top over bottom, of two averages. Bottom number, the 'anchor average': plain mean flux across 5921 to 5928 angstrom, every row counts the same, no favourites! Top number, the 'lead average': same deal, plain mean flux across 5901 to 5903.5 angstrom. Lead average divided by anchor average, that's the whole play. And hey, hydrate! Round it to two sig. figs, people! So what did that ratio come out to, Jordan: 0.98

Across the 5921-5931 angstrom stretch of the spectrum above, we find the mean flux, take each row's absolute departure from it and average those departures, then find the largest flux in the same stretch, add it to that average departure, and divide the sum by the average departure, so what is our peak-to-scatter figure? 20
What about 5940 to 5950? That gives 22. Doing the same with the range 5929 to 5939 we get 63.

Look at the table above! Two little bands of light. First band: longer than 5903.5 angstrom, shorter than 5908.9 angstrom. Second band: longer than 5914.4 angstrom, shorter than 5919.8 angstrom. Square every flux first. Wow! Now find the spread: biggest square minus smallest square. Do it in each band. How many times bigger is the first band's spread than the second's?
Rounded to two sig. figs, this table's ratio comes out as 2.7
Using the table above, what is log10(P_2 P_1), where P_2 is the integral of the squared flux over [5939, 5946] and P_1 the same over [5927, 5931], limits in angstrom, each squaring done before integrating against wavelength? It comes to 7.43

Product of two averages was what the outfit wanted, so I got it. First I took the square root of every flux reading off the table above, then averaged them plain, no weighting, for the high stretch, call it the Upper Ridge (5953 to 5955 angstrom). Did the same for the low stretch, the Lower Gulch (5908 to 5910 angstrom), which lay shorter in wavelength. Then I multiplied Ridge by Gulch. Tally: 30.8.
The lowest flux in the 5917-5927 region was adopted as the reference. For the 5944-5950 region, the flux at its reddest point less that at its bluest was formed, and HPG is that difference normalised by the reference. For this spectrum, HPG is 0.12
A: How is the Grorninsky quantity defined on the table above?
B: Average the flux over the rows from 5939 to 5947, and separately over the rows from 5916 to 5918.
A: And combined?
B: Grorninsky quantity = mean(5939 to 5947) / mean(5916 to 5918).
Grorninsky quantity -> 1.11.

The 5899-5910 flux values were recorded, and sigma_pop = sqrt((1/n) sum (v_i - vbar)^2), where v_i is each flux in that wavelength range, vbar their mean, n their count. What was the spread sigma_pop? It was 1.81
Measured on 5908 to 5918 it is 1.04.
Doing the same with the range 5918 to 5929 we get 1.69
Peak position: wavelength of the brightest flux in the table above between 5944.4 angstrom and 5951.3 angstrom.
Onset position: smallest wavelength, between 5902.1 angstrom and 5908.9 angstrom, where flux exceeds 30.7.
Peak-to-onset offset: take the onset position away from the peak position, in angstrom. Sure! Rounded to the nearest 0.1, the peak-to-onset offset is 39.6 angstrom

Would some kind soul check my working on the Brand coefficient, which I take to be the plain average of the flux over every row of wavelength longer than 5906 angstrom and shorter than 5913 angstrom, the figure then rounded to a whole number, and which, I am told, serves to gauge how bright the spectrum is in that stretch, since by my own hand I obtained 30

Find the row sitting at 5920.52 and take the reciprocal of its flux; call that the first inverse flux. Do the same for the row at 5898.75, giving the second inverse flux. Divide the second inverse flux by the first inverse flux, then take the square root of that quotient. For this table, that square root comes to 0.94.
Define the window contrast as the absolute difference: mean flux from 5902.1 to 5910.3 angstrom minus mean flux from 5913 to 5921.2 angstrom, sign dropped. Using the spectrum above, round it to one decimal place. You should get 0.3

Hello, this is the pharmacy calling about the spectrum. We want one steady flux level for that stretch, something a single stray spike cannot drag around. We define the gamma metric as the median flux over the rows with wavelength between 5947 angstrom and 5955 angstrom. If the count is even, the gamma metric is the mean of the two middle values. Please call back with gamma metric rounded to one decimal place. 32.0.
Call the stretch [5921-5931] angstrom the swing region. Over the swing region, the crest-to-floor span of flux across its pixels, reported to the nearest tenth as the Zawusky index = 5.2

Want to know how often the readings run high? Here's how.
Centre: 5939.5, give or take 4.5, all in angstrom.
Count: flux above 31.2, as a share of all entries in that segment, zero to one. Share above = 0.71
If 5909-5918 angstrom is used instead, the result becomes 0.14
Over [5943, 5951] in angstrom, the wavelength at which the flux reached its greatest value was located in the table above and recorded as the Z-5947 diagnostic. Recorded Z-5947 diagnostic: 5943.74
